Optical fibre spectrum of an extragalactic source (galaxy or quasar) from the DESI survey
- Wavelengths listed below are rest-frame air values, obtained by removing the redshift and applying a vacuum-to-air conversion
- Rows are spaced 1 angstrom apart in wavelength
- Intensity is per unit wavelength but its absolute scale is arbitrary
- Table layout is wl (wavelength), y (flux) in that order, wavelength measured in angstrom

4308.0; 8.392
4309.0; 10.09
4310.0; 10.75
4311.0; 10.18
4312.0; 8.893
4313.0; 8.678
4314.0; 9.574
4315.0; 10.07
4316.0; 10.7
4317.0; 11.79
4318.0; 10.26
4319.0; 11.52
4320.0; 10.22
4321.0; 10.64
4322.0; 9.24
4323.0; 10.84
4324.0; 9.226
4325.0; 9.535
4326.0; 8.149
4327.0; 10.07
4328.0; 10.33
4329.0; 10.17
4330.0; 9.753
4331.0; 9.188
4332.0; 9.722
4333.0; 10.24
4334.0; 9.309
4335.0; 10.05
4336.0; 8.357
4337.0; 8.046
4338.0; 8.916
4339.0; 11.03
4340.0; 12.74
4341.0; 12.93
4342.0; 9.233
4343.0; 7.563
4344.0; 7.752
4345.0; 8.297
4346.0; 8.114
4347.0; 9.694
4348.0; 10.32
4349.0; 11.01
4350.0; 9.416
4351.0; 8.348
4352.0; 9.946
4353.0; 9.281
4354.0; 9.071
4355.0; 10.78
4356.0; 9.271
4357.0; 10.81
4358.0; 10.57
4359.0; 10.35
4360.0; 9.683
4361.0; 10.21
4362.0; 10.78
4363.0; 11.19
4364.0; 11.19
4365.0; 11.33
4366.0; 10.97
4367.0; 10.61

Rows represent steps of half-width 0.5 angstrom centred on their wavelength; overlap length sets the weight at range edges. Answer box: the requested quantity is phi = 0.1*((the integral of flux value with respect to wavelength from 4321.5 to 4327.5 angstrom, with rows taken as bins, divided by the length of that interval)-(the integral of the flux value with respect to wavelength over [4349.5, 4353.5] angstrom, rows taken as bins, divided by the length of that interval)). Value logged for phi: 0.03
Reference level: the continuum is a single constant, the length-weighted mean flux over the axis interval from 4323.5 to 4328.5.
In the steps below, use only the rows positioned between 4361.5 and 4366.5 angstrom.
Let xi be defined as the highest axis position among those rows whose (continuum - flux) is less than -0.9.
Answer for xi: 4366.0 angstrom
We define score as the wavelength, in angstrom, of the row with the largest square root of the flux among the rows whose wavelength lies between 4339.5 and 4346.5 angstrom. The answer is 4341.0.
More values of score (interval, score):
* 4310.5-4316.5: 4316.0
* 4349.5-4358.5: 4357.0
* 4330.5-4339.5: 4339.0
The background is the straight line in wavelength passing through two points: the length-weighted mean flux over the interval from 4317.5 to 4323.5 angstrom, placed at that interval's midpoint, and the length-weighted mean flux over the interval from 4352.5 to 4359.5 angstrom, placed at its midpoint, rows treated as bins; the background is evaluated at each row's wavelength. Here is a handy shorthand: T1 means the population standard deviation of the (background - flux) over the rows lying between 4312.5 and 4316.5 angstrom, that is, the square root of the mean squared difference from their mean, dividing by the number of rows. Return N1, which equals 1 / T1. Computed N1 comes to 1.3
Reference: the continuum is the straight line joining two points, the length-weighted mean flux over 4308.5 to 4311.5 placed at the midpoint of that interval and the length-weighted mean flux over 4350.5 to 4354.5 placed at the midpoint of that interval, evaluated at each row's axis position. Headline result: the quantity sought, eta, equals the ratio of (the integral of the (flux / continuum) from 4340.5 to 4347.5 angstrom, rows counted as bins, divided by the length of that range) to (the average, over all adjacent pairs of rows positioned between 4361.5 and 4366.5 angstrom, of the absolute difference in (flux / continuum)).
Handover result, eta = 34.9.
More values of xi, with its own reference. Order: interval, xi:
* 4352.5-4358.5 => 4358.0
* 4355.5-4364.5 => 4364.0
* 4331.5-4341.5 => 4341.0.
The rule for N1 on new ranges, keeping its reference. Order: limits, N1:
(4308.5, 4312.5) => 1.5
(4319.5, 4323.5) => 1.6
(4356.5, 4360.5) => 2.5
